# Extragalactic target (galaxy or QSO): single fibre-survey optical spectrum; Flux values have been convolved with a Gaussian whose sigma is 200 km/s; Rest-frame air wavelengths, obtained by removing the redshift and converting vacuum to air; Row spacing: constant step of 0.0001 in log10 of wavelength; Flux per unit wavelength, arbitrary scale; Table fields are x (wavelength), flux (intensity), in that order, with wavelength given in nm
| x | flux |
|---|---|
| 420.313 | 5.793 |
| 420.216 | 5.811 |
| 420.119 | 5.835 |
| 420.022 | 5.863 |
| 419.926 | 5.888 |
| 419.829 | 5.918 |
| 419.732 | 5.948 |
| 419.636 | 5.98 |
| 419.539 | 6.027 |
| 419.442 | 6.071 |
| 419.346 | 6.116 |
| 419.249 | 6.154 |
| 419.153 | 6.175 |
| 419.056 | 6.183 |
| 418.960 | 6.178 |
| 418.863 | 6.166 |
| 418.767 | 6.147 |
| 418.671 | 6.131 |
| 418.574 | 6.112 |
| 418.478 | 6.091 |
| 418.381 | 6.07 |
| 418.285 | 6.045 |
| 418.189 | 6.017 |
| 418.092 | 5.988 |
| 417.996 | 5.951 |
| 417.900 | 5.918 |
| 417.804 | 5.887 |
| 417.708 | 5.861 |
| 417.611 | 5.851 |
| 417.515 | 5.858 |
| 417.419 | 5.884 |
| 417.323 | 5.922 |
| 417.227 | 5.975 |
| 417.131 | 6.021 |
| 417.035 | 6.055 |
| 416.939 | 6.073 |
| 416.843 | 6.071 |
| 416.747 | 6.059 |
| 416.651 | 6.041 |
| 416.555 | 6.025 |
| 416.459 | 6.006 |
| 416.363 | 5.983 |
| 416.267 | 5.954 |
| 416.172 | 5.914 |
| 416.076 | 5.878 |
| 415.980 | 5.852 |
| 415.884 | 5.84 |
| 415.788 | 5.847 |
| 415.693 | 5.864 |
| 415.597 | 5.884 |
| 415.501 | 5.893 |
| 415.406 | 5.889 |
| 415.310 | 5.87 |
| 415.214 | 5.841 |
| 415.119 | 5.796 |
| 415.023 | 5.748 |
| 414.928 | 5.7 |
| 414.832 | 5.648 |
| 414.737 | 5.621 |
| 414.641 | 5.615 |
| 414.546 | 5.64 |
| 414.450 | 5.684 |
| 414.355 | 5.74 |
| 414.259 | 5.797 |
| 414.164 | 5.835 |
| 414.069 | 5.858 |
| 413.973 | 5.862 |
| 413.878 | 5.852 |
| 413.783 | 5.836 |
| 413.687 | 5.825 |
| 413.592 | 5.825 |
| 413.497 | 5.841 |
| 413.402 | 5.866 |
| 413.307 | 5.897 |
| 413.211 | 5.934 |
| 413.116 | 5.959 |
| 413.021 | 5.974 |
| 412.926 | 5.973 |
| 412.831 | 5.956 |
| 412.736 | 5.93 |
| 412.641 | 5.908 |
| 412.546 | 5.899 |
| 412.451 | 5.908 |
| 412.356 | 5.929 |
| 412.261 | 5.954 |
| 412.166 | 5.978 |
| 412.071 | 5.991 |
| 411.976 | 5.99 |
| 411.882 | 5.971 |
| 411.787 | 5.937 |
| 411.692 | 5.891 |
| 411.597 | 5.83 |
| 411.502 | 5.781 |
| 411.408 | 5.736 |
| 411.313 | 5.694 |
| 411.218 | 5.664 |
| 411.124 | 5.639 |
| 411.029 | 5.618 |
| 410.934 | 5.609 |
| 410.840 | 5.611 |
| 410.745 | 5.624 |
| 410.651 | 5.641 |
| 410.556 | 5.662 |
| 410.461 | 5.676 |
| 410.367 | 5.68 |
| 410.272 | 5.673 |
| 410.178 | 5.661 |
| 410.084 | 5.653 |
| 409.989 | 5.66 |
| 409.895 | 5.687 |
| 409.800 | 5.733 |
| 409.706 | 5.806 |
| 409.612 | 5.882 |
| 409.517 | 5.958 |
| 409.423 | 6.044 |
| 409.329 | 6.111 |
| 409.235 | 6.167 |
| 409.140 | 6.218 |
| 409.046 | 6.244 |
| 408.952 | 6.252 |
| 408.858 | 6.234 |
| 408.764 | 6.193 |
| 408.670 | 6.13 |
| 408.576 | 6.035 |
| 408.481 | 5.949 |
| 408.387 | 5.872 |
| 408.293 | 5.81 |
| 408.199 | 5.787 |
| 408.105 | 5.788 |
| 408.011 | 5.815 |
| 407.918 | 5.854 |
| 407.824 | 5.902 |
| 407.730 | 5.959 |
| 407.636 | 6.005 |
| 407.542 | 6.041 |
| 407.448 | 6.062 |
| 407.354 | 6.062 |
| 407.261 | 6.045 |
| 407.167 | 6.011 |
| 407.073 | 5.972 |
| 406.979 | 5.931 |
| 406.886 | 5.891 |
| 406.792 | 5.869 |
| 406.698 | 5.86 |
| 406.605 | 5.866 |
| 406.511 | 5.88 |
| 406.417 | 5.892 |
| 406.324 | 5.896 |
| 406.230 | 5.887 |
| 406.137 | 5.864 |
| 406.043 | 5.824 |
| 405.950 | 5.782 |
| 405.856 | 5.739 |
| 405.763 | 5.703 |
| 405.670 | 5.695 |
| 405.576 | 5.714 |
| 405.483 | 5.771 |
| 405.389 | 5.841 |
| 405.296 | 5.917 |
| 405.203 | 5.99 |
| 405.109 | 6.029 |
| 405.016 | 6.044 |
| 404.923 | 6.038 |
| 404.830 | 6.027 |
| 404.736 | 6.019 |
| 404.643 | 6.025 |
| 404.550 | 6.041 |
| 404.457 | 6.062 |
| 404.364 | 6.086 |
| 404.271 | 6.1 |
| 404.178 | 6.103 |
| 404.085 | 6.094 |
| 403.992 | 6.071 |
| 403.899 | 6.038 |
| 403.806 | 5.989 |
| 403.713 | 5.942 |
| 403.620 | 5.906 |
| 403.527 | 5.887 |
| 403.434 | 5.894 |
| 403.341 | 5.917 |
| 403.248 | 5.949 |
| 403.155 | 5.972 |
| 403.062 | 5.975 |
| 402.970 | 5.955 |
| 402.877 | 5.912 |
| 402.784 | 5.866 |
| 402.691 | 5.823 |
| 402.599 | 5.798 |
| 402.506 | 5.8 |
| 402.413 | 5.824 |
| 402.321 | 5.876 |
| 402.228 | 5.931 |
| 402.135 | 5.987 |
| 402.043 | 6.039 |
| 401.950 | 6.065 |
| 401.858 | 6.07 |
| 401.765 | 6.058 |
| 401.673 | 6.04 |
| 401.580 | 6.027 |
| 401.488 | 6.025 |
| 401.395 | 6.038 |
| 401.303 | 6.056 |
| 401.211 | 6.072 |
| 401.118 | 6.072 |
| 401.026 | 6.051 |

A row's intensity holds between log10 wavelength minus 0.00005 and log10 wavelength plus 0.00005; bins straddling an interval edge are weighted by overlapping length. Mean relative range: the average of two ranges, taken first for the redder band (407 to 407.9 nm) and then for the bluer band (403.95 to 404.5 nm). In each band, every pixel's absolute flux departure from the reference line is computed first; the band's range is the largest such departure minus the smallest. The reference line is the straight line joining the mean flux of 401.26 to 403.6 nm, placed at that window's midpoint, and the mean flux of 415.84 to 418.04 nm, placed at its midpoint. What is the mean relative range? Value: 0.07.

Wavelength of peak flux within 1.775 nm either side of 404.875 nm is 404.178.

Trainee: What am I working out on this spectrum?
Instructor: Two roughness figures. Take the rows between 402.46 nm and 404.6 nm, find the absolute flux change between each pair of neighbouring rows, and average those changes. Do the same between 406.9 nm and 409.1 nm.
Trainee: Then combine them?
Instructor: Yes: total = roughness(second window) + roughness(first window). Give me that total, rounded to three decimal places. 0.065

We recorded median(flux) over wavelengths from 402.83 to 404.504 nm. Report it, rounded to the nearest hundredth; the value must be 5.97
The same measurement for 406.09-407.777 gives 5.91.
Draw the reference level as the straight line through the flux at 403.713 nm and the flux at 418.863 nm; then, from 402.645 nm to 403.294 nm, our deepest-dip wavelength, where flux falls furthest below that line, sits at 402.691 nm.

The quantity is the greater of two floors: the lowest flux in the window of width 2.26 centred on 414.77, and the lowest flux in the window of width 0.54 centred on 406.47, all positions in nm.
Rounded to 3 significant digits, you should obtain 5.86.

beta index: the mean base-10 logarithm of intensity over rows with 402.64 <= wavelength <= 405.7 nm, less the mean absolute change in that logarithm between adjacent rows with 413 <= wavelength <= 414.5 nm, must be 0.773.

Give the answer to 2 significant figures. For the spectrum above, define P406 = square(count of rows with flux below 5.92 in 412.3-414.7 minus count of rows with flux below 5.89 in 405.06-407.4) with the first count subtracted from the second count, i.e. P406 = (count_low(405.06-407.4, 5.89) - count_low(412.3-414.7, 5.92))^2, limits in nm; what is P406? 16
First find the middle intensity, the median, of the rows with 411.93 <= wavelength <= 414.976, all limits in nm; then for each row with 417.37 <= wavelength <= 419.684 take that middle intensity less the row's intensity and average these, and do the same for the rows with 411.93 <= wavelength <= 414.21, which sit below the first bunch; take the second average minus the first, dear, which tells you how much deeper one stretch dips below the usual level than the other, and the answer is 0.13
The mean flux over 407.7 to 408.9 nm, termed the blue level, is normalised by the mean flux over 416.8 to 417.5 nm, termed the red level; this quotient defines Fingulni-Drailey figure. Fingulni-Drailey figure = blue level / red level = 0.99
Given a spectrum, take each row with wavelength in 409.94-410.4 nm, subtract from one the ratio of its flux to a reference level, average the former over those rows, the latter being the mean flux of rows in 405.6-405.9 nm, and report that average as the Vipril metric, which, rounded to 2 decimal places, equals 0.01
